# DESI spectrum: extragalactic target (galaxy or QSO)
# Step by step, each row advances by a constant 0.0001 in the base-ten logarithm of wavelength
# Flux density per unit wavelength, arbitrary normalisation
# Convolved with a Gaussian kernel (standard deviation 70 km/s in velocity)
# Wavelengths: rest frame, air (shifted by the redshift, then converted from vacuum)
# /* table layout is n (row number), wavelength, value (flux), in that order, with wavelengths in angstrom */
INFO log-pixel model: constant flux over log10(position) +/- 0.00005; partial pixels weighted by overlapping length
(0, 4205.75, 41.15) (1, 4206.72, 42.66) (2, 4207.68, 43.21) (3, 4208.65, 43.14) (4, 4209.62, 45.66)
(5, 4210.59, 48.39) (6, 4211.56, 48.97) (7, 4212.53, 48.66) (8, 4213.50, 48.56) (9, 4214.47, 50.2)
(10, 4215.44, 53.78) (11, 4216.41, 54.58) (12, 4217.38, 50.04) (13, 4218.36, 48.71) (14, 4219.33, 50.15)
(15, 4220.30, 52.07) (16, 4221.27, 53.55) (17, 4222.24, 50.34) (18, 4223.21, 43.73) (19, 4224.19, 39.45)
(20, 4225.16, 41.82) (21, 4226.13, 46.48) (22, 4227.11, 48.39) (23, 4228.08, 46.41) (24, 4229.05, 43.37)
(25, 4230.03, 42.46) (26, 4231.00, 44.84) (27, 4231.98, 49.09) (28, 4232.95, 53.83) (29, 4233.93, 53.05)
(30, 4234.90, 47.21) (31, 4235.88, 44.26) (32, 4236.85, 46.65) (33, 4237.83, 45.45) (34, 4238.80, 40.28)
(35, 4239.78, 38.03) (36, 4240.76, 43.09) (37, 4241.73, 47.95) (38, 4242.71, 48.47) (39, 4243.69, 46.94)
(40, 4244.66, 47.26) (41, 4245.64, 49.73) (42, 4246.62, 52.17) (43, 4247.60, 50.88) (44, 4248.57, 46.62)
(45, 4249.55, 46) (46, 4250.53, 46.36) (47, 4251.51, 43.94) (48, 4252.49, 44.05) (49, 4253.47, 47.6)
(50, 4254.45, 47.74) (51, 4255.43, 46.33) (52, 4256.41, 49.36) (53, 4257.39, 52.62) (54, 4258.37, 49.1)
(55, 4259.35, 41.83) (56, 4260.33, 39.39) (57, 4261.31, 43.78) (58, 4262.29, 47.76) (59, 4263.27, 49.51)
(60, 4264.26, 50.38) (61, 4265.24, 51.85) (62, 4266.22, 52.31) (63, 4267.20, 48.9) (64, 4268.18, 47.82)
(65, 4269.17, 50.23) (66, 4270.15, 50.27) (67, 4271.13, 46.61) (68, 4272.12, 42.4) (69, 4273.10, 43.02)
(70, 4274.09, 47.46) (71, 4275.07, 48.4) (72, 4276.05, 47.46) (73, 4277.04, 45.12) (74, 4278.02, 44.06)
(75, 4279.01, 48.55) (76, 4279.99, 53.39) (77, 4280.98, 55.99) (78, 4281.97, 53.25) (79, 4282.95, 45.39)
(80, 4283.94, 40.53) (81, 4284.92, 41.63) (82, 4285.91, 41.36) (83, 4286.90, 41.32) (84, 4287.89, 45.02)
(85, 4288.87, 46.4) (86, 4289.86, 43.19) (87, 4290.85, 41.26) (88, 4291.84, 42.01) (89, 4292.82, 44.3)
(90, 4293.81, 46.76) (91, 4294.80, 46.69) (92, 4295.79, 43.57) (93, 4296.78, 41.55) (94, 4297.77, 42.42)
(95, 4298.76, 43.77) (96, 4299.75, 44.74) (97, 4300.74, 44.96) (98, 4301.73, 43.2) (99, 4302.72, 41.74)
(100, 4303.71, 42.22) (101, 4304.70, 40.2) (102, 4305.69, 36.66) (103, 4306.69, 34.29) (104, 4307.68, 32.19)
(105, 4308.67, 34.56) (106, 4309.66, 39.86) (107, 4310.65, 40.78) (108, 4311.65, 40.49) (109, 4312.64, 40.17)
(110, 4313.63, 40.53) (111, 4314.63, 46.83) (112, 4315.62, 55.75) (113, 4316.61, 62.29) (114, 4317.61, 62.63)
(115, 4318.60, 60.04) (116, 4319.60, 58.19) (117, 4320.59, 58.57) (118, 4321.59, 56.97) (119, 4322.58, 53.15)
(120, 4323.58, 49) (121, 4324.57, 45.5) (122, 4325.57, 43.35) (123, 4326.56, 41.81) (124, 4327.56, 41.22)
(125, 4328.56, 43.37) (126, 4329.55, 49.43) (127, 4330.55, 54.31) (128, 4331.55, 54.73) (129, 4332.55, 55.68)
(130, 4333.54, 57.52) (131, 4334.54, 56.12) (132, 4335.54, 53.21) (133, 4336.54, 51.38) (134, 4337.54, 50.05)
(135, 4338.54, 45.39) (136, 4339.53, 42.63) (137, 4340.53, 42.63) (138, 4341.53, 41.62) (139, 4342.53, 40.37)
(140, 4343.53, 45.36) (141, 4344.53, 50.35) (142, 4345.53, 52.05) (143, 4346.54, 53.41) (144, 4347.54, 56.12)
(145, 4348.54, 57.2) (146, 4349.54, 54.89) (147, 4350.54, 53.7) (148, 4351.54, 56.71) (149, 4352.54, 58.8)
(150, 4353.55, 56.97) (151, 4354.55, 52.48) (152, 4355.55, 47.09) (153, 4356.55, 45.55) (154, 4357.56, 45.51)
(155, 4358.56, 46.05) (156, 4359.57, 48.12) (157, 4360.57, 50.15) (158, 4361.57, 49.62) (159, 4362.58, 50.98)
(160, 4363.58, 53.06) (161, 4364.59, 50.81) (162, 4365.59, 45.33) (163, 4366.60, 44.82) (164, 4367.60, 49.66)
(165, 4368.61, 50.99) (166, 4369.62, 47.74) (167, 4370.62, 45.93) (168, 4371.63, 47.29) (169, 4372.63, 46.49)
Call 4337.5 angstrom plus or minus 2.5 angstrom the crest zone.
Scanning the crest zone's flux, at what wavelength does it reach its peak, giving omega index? 4335.54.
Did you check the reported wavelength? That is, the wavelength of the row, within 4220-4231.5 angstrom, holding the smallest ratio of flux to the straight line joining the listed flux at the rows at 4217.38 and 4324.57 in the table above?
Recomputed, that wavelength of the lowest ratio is 4224.19 angstrom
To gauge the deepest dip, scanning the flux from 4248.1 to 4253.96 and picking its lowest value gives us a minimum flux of 43.94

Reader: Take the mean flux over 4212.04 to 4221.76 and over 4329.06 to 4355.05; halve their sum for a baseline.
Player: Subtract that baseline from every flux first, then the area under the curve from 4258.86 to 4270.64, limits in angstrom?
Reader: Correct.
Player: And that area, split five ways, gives -8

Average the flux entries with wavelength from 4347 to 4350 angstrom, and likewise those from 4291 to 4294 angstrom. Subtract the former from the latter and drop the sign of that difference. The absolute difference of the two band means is 12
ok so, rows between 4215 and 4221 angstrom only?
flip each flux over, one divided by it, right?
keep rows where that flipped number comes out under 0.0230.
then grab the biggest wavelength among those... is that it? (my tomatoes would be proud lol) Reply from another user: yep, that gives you 4220.30 angstrom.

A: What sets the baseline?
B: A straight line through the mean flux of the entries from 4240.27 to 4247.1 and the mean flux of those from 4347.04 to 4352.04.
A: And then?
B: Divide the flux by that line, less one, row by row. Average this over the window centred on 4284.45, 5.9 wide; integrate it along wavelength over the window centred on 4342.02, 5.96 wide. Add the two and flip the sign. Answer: 1.37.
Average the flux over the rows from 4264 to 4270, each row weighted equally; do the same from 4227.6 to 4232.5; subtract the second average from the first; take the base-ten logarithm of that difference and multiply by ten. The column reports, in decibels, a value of 7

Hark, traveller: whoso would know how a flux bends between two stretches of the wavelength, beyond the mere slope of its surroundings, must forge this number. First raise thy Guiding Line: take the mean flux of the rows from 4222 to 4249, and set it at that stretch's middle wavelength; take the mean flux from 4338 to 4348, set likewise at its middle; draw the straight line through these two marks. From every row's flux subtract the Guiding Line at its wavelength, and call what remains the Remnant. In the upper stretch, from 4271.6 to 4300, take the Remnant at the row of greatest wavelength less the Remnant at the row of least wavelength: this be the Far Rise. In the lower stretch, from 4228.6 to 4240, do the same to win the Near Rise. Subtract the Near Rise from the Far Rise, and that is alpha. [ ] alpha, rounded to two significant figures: 7.6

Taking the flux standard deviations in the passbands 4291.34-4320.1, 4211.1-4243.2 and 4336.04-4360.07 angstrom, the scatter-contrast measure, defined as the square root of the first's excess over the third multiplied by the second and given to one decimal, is 3.2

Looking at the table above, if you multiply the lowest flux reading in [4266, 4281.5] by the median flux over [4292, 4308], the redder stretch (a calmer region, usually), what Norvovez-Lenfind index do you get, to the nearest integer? 1815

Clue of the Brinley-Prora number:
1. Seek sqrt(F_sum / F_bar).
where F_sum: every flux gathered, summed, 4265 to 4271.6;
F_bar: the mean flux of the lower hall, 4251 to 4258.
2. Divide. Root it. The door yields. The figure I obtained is 2.71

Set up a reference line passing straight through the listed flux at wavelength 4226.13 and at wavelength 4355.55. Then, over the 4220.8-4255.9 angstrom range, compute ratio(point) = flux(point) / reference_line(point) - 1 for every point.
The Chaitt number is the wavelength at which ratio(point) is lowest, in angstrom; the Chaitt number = 4239.78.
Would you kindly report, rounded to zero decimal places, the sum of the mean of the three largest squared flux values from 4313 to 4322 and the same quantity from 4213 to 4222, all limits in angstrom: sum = 6715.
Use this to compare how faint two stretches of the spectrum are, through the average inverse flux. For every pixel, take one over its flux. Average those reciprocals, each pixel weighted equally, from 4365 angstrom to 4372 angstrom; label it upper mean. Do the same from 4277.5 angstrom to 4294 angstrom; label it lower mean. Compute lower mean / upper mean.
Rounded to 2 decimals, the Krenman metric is 1.05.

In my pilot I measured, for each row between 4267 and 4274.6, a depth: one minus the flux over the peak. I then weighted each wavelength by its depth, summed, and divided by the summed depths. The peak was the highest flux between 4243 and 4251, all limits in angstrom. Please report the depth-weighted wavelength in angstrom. 4271.4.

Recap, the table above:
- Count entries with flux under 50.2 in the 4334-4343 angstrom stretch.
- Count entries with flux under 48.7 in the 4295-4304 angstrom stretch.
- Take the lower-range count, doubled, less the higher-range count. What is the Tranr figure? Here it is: 12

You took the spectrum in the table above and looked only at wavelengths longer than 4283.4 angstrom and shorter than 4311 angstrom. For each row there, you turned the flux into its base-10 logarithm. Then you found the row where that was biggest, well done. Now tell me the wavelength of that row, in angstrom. 4293.81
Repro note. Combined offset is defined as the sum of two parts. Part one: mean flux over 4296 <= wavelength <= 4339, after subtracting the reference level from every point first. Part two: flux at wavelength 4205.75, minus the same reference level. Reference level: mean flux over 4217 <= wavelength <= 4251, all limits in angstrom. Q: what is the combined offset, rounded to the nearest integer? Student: -6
